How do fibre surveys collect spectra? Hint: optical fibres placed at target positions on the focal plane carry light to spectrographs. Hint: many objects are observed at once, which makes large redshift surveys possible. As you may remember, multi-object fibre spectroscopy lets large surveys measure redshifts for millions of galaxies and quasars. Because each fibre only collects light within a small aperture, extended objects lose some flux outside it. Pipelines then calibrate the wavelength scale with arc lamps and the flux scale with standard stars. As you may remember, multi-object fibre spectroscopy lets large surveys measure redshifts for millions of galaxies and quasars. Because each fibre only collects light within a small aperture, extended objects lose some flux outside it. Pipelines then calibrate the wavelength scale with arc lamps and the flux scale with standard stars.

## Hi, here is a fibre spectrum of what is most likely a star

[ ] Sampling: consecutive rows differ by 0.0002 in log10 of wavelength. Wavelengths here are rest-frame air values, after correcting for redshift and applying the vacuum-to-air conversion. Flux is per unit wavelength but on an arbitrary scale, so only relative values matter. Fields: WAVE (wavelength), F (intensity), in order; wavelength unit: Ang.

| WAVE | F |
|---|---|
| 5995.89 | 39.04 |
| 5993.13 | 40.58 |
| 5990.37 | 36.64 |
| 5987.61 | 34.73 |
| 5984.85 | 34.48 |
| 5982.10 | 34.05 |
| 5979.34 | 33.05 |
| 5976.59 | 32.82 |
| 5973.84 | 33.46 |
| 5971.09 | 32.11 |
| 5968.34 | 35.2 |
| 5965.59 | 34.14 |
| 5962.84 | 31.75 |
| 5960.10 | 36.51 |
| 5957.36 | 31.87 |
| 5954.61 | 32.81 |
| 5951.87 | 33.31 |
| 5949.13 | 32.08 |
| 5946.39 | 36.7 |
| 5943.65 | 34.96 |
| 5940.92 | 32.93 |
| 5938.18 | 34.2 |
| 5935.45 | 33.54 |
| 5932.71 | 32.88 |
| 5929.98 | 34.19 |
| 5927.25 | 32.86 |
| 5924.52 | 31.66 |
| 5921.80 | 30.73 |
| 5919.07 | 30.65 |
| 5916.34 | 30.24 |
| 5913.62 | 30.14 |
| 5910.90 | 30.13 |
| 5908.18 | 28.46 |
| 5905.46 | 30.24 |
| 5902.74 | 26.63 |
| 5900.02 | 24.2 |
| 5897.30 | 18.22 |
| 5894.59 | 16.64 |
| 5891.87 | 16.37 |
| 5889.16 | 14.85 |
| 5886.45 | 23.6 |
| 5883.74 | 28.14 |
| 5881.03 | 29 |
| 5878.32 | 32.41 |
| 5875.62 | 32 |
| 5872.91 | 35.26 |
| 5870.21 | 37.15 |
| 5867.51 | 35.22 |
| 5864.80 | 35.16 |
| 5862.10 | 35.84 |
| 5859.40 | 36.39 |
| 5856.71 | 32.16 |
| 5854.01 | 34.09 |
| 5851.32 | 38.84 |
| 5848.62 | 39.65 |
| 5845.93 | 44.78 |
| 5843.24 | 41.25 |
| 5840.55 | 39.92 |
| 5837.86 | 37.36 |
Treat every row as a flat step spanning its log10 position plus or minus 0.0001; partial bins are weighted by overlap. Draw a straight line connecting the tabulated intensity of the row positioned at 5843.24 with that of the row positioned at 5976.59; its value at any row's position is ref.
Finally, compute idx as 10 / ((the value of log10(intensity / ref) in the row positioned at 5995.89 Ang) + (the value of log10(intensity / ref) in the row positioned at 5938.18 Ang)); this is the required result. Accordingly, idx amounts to 127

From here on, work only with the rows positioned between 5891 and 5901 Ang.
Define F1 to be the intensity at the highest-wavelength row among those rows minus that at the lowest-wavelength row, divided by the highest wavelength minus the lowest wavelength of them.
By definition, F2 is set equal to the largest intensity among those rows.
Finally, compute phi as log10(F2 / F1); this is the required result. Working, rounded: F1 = 0.96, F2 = 24.2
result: 1.4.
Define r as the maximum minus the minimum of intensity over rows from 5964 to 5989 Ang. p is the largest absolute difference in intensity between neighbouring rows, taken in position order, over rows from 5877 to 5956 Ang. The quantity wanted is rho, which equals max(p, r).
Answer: 9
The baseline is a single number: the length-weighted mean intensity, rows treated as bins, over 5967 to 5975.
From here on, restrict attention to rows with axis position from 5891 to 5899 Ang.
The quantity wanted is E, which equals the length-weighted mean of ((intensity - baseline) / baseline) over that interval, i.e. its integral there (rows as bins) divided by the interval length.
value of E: -0.48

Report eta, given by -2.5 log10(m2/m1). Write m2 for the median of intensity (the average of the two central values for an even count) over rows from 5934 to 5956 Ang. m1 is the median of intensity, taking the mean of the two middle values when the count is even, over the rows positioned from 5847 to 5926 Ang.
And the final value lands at -0.09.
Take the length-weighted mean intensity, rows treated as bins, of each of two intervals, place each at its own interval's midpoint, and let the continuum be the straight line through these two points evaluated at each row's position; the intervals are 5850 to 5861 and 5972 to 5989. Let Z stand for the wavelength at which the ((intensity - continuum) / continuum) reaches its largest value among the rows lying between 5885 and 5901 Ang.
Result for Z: 5900.02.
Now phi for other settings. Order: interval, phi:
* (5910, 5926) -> 2.4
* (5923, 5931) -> 1.9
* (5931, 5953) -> 3.2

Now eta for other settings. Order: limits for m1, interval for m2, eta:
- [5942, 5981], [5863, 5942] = 0.09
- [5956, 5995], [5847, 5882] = -0.04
